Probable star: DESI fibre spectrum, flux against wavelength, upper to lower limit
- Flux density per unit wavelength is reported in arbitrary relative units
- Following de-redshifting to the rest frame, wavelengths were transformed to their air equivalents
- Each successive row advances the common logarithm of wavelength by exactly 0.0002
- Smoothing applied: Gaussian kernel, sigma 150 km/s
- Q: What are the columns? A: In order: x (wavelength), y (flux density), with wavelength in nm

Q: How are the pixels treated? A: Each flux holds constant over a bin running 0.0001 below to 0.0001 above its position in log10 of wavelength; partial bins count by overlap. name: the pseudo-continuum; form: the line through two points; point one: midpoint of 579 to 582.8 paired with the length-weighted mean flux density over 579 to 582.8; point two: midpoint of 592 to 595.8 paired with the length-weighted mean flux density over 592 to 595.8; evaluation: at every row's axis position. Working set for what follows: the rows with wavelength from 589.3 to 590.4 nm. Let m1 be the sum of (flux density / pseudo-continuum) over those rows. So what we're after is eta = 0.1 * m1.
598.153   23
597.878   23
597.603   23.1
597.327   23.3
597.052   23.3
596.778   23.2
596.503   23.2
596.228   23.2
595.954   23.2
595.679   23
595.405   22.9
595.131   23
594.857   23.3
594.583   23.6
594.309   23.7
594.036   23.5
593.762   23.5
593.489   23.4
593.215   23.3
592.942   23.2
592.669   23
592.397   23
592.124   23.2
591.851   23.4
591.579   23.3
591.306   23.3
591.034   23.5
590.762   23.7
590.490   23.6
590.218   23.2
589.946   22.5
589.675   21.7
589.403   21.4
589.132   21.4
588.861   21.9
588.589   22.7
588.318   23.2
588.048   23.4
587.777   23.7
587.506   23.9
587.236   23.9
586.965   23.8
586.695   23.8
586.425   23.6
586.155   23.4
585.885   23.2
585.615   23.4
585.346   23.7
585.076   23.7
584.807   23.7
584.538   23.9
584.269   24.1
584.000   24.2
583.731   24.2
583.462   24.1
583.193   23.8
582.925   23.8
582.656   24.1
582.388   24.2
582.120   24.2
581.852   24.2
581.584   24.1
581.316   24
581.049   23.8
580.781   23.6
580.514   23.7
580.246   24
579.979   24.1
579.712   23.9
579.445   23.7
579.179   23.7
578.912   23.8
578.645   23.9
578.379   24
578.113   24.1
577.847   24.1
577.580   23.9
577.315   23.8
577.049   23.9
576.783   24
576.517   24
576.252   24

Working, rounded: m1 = 3.78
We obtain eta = 0.378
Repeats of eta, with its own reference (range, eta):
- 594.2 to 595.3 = 0.403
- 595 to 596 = 0.397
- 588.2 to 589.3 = 0.379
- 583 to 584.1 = 0.405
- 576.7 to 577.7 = 0.396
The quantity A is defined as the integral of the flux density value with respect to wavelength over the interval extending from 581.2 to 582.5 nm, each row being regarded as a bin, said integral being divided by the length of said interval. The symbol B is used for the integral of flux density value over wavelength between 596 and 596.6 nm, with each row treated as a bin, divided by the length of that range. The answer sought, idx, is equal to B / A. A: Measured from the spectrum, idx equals 0.96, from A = 24.1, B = 23.2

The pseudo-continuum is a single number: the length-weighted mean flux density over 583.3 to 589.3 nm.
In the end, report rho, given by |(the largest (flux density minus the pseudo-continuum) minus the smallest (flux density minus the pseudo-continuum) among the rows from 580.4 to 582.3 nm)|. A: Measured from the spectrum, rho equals 0.60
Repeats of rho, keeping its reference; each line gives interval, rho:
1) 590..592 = 0.50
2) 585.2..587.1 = 0.60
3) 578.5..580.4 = 0.40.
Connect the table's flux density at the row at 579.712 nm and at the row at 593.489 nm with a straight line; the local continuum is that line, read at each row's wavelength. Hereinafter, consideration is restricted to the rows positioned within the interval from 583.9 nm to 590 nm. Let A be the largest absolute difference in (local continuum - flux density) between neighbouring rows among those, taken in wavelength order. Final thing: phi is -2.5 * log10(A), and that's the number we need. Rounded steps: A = 0.81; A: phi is 0.23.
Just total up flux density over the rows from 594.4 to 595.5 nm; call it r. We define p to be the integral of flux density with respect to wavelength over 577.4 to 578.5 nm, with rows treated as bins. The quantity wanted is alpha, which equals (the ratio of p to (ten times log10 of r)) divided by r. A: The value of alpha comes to 0.014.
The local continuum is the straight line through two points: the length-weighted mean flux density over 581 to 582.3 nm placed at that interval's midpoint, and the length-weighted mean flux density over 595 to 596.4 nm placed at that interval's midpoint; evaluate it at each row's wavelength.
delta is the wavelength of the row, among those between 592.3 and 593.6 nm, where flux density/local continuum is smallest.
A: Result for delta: 592.397 nm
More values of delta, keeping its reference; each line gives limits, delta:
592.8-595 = 592.942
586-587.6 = 586.155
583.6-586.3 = 585.885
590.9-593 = 592.397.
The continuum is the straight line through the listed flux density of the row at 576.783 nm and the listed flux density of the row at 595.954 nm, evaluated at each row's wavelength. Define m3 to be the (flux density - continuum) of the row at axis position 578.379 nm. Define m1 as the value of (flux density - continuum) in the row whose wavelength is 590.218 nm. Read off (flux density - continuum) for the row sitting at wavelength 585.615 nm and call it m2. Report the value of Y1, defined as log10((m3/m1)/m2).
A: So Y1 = 0.1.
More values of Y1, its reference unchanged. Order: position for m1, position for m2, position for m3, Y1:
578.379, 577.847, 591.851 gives 0.5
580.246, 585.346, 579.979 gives 1.4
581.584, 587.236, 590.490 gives 0.2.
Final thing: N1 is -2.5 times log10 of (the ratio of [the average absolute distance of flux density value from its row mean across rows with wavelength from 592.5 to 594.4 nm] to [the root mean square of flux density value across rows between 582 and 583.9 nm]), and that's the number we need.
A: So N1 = 5.3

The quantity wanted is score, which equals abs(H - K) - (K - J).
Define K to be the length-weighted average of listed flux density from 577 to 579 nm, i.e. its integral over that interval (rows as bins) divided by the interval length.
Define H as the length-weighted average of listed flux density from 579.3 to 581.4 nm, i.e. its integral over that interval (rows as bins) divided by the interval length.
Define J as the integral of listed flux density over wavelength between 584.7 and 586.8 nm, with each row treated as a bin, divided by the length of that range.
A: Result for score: -0.3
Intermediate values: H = 23.9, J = 23.6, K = 23.9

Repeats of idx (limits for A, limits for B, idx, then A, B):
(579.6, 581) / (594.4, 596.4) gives 0.97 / 23.8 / 23.2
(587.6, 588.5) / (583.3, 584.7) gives 1.03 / 23.4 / 24.1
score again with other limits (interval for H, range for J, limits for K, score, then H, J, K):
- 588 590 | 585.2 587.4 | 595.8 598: 1.4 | 22.2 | 23.6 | 23.2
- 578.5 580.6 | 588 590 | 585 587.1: -1.1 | 23.9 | 22.2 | 23.6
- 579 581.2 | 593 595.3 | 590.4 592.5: 0.5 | 23.8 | 23.4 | 23.4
